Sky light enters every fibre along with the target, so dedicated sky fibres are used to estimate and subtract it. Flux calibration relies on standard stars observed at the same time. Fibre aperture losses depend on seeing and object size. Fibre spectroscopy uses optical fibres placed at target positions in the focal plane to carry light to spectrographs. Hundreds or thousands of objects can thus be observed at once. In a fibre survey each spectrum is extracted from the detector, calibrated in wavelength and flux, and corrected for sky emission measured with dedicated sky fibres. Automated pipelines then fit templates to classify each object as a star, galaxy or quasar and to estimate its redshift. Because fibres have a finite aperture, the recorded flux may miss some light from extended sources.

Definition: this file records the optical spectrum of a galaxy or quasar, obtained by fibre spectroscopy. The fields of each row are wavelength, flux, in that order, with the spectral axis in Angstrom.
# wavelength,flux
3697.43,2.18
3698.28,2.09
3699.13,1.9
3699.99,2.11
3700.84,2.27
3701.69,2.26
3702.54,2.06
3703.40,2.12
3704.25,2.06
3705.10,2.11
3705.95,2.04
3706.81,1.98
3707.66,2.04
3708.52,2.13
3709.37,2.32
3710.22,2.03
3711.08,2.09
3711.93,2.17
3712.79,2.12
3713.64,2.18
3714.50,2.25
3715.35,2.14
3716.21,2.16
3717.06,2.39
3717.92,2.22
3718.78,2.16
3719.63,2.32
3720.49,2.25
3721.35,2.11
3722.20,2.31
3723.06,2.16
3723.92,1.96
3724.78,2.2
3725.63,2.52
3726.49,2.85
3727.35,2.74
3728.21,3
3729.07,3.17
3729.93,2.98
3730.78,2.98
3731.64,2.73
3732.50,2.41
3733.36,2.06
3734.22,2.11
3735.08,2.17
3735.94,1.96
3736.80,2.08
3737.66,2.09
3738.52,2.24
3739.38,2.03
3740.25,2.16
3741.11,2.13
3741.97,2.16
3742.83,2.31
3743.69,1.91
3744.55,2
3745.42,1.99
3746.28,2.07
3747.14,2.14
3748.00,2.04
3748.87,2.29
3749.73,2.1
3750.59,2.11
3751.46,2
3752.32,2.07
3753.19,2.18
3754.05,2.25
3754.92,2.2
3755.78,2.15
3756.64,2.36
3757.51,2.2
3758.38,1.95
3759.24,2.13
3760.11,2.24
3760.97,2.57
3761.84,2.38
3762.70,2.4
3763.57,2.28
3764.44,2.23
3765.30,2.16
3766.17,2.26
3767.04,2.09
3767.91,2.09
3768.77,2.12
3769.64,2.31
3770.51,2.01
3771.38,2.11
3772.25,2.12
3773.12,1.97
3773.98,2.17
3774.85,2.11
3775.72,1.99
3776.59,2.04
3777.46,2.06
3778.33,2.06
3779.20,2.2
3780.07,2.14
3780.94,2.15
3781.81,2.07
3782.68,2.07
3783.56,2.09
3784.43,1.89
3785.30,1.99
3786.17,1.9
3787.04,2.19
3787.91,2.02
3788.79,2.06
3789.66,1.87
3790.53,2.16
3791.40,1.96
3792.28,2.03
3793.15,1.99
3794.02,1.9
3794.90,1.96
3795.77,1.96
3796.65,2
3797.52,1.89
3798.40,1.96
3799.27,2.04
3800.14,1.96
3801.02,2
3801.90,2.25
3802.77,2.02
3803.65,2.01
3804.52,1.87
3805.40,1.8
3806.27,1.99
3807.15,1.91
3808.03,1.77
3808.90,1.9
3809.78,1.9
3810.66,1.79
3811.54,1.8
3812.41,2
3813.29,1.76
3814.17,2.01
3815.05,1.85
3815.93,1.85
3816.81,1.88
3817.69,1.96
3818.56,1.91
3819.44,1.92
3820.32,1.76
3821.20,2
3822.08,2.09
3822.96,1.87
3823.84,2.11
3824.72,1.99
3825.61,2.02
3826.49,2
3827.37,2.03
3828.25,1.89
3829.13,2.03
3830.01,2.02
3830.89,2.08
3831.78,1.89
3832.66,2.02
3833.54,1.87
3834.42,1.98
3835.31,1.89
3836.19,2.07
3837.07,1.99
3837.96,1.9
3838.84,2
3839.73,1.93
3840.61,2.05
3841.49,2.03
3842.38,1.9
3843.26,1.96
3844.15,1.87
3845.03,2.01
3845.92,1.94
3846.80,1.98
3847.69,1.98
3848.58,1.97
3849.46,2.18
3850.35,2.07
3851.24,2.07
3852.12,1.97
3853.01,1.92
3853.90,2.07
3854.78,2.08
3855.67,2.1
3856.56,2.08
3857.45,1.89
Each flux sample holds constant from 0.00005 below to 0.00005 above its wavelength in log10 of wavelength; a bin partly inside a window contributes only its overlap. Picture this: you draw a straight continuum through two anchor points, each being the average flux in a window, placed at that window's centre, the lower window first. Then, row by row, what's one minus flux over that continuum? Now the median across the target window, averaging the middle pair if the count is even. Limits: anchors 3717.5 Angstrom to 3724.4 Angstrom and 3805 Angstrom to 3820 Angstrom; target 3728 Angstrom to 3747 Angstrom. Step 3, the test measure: -0.010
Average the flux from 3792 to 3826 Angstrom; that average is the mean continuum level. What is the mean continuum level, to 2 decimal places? 1.94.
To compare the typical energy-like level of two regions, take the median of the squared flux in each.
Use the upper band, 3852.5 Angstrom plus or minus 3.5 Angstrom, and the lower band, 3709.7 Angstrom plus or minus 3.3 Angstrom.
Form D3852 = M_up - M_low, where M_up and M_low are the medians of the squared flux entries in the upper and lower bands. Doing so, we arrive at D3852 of -0.1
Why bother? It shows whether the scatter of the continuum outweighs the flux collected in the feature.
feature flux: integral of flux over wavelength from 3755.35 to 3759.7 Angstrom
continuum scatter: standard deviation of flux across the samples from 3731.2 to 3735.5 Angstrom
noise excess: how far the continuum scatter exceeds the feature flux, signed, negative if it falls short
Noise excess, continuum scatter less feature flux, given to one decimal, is -9.1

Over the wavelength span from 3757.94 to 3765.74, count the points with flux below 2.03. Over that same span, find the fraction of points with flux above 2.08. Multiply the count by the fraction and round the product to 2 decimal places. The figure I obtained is 0.89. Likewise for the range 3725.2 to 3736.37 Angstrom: 0.85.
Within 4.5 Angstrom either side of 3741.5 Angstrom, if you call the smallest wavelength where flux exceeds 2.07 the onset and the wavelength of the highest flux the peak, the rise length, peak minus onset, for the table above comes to 5.2 Angstrom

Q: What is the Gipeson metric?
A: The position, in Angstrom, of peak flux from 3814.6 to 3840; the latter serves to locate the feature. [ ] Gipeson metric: 3823.84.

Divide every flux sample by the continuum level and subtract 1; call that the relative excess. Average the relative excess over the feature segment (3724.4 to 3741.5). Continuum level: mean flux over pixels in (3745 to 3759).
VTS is 0.14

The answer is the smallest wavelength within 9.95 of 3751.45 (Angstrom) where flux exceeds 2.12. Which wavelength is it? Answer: 3741.97 Angstrom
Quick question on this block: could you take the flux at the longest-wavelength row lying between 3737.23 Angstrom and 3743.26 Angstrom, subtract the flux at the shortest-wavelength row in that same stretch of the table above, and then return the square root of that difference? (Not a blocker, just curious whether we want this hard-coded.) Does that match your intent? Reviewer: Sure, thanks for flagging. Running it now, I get 0.47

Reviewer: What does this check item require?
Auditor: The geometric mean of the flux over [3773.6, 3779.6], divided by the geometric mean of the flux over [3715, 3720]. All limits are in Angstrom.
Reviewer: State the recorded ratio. 0.94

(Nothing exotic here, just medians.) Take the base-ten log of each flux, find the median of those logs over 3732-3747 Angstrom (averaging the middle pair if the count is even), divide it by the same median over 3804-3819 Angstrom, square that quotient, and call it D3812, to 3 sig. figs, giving 1.36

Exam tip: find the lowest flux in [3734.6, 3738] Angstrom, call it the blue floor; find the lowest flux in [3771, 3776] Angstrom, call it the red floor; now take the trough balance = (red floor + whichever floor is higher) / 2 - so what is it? 1.97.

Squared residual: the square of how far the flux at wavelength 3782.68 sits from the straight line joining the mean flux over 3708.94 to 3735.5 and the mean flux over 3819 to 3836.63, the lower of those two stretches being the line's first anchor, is 0.0052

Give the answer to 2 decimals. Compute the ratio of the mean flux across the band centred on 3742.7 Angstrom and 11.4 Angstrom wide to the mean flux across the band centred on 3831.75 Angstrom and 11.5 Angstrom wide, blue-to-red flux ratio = 1.06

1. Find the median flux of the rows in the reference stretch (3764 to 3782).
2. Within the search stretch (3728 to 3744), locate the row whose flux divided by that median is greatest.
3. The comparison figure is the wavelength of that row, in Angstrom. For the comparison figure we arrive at 3729.07 Angstrom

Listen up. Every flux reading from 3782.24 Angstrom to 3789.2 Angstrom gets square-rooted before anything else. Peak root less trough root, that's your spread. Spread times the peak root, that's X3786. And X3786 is 0.156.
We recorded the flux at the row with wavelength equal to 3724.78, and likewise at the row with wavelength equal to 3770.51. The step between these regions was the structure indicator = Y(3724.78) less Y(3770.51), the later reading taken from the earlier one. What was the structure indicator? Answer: 0.19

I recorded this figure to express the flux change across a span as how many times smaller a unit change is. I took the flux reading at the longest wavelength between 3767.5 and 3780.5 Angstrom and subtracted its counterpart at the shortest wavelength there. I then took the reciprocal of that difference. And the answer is 20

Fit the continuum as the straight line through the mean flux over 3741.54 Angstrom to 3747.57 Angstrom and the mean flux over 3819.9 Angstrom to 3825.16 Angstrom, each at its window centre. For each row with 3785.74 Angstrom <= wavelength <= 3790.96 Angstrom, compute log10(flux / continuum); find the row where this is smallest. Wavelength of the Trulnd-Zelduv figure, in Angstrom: 3789.66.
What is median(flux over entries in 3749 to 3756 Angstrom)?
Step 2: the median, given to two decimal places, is 2.13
